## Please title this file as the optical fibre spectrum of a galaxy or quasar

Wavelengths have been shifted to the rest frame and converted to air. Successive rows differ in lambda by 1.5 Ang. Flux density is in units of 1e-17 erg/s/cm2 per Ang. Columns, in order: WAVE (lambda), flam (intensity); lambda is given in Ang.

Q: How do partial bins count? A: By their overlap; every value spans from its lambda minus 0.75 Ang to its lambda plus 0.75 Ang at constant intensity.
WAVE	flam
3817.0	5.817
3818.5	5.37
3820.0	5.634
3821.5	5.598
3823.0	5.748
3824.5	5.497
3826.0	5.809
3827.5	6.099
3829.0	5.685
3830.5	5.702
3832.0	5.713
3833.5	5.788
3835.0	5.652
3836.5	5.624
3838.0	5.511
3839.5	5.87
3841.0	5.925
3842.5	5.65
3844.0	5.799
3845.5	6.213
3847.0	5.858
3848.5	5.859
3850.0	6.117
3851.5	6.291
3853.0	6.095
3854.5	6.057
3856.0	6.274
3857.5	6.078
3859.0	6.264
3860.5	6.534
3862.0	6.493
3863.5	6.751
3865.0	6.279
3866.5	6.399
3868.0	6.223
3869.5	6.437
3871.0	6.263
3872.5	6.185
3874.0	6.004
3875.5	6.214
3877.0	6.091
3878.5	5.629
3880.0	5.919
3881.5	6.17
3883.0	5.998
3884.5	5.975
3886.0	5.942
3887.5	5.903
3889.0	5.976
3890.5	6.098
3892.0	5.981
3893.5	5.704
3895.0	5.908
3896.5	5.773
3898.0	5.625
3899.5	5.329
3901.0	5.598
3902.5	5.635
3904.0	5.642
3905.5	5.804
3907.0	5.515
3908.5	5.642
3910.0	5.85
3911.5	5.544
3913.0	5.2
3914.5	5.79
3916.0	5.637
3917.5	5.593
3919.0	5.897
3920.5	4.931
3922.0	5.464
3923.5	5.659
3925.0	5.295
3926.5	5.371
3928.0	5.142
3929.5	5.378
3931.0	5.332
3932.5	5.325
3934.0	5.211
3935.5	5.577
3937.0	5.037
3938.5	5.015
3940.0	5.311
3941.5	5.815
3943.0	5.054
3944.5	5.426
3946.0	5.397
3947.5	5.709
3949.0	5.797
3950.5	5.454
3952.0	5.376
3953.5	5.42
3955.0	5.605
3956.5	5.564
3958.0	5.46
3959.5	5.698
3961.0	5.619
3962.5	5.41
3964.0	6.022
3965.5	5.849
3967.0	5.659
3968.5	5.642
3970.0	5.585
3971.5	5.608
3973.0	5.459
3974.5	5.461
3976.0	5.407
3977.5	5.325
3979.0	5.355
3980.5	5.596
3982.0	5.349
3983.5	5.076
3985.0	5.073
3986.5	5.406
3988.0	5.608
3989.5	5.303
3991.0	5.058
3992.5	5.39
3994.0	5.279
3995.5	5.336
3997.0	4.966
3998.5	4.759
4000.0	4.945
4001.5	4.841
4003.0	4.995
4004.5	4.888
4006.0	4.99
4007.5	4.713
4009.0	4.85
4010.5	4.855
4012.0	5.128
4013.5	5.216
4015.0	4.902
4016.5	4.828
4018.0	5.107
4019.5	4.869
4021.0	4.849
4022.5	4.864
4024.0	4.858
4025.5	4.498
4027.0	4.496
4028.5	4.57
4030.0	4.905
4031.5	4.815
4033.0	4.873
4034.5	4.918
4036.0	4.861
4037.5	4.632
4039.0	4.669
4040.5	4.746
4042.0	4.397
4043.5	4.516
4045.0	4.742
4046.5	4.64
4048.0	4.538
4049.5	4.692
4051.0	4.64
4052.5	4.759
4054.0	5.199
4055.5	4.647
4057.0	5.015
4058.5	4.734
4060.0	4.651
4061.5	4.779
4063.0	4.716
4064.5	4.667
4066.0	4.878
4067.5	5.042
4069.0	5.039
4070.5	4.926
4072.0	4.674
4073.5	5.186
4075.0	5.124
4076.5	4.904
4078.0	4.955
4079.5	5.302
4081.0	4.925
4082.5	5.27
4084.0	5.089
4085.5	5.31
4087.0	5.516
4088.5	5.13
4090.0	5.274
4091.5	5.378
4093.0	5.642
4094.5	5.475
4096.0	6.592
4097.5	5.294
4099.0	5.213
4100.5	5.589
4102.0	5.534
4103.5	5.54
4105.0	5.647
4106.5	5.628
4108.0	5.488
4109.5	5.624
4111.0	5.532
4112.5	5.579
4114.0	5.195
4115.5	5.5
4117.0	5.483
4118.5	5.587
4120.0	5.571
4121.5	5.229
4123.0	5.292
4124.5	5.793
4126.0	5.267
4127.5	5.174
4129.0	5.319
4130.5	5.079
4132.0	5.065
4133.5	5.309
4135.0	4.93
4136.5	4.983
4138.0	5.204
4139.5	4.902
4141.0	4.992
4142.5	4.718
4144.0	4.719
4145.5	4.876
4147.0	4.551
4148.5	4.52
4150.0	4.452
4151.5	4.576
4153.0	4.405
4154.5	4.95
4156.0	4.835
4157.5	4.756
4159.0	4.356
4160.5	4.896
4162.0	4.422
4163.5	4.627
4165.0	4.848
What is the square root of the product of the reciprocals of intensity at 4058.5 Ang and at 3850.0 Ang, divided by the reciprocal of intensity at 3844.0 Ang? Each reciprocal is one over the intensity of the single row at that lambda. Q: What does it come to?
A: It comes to 1.08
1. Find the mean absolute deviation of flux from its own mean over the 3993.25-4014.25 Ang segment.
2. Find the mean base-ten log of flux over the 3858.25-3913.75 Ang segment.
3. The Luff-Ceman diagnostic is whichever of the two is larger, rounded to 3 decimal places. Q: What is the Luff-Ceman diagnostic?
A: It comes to 0.774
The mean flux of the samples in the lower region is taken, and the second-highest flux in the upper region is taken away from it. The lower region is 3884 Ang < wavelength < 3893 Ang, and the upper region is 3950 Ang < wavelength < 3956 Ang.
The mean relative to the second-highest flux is 0.5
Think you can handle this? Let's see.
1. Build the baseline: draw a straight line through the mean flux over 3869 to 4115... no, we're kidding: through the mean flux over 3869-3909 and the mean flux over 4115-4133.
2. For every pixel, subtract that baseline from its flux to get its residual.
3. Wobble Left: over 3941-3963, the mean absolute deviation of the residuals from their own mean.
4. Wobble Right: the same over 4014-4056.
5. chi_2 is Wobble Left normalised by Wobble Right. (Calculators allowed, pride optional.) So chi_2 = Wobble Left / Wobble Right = 1.15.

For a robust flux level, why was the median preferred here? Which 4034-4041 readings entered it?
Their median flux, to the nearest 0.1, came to 4.7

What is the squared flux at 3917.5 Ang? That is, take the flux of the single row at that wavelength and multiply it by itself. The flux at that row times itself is 31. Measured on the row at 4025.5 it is 20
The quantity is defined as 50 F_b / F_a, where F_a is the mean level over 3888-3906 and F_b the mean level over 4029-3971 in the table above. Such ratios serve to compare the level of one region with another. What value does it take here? 44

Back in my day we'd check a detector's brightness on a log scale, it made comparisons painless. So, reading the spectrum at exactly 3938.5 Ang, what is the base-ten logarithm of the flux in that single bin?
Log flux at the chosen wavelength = 0.700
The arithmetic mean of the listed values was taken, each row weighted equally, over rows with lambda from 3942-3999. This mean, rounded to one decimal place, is 5.4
